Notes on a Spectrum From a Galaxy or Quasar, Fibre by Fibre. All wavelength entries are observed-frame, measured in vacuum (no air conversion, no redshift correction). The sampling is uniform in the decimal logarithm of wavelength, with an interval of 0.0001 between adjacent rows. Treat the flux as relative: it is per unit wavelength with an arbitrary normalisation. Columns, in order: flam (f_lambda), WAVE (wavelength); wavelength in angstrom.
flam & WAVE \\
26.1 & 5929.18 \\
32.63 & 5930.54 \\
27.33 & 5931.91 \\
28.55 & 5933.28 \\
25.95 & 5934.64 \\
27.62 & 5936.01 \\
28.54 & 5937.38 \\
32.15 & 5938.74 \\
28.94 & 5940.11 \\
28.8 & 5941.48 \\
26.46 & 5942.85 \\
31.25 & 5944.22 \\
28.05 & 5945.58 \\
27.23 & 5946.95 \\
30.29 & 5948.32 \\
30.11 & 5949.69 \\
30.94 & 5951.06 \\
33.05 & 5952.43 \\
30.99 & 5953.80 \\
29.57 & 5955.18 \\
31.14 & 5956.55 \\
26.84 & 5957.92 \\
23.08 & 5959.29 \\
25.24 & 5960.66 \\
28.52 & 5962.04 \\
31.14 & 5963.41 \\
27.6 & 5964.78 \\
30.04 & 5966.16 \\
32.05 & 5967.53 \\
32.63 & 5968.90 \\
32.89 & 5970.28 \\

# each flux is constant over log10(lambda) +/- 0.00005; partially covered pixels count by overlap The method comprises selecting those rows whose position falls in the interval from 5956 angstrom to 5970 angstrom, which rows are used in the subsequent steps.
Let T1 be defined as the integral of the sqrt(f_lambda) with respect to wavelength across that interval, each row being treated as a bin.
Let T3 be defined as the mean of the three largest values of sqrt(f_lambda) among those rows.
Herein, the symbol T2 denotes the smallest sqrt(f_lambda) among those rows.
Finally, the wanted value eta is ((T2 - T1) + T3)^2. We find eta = 4191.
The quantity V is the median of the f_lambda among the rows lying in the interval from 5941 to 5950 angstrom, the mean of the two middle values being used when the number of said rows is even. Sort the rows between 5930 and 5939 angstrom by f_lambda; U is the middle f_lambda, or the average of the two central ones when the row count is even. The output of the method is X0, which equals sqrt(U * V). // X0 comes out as 28.7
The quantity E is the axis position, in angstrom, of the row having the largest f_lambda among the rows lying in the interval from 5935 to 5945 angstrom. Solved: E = 5938.74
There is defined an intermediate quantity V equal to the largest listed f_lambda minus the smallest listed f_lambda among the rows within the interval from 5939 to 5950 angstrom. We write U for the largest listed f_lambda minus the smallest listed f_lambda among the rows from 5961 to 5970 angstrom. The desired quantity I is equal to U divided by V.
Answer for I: 1.1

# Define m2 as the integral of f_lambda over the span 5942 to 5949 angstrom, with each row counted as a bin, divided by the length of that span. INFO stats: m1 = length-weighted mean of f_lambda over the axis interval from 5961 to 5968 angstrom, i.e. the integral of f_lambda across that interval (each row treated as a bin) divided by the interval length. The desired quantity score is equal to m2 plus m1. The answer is 58.2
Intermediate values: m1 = 30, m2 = 28.7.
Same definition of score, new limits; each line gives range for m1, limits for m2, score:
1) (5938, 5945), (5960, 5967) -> 58.1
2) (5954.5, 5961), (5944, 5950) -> 56.5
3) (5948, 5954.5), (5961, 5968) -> 60.6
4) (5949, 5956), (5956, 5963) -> 58.0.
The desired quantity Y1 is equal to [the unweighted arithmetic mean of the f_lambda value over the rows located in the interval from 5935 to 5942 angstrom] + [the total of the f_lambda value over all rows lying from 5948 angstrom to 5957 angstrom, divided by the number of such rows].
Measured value 60.1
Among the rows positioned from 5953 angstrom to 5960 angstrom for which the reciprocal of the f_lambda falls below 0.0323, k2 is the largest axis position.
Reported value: 5956.55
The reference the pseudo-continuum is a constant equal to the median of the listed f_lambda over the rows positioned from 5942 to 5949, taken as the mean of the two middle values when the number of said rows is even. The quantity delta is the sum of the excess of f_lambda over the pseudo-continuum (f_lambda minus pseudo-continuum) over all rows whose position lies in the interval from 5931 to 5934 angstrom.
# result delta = 0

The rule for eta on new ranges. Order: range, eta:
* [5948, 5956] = 1111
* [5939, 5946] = 732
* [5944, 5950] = 471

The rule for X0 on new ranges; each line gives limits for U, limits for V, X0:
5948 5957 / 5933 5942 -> 29.7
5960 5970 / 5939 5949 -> 29.4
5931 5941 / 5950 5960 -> 29.7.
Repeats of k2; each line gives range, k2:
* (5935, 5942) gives 5938.74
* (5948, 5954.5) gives 5953.80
